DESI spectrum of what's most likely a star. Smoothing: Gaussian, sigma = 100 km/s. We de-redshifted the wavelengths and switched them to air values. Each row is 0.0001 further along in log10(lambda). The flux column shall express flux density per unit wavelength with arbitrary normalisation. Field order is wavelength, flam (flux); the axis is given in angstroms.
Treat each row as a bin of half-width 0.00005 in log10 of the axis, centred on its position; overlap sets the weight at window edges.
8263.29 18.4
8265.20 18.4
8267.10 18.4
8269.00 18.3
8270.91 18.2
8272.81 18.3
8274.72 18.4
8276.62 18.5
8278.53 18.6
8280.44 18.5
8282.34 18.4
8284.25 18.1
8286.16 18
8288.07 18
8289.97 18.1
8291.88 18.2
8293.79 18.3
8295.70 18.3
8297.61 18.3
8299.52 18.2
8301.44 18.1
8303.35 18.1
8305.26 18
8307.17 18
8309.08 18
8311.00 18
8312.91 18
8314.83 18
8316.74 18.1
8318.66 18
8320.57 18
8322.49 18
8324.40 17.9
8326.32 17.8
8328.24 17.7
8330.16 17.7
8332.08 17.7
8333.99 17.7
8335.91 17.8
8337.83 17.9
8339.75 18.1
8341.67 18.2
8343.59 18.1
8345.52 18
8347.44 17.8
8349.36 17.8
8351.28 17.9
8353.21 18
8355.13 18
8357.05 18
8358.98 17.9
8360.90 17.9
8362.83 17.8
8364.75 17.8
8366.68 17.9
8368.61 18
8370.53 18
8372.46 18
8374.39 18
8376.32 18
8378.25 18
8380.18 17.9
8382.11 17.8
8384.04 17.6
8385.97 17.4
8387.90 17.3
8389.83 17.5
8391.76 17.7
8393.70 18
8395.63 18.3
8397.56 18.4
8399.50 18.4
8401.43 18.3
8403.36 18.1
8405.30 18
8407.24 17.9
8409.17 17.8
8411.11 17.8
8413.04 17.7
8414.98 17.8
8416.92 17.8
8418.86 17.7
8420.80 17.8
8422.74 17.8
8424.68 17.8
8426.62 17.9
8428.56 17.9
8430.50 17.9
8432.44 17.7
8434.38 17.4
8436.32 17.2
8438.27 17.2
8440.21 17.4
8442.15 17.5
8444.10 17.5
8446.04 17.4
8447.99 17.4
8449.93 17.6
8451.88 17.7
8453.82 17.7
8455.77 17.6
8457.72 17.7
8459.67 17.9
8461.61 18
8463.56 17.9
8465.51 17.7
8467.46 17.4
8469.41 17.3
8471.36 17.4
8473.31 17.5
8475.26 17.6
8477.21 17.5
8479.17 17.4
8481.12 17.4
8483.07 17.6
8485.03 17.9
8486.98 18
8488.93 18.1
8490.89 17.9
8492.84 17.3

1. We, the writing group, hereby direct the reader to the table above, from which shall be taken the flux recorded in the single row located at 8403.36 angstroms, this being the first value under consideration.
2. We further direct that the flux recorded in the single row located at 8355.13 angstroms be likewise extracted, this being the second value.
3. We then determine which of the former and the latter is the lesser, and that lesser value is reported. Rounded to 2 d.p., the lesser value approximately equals 18.00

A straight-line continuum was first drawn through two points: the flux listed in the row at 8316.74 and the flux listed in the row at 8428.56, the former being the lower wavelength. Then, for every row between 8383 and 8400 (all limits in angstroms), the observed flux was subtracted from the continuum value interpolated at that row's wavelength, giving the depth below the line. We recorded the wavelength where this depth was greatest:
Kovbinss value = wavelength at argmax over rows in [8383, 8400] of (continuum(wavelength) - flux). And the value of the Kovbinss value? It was 8387.90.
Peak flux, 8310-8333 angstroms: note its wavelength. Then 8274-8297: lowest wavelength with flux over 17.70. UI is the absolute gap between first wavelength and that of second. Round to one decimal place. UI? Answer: 42.0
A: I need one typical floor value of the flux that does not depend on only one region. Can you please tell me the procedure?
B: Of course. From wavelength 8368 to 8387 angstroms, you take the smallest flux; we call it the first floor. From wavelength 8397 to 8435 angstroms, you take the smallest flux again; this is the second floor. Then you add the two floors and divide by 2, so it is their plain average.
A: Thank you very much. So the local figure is 17.4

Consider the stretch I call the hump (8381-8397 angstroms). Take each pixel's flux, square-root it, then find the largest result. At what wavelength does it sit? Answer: 8395.63 angstroms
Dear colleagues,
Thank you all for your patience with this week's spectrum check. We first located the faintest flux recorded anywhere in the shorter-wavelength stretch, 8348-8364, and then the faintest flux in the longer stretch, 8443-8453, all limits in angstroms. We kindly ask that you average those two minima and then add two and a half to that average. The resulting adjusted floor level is 20.1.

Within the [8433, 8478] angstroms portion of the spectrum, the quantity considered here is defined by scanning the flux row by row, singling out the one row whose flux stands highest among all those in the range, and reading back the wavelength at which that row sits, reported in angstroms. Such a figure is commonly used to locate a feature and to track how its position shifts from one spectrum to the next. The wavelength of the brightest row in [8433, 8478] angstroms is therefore 8461.61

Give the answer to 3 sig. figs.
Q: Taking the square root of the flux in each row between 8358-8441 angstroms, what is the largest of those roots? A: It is 4.29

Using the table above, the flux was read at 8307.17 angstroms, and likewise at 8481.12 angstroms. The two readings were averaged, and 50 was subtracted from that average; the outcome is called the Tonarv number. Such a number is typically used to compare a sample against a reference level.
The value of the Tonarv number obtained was -32.3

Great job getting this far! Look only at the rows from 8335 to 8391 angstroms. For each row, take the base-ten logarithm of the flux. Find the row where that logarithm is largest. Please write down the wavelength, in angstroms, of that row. 8341.67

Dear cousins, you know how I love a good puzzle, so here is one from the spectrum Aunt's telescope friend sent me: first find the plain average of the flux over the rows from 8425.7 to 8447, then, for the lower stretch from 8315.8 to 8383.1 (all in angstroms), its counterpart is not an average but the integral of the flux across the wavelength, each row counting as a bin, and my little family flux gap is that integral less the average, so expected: 1188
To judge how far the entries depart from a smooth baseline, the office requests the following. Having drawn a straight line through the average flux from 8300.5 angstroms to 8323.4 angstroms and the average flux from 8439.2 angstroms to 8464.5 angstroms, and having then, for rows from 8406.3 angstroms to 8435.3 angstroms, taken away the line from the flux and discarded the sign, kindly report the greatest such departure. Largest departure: 0.29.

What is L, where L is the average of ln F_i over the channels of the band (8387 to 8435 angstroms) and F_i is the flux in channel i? 2.88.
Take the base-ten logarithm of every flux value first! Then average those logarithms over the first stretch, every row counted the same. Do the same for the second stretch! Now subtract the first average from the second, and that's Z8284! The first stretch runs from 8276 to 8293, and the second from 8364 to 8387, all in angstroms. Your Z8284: -0.010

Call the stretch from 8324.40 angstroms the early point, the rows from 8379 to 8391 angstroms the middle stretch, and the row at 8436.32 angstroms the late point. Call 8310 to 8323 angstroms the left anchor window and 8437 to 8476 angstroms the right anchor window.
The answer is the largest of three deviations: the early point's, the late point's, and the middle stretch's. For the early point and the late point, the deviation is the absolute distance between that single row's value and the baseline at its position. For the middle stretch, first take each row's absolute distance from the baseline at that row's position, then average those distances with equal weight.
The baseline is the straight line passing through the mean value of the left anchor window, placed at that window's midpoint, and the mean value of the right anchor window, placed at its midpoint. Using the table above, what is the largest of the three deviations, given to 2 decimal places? 0.43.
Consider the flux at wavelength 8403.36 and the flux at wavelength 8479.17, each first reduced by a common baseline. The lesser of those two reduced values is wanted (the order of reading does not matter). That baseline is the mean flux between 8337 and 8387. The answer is -0.5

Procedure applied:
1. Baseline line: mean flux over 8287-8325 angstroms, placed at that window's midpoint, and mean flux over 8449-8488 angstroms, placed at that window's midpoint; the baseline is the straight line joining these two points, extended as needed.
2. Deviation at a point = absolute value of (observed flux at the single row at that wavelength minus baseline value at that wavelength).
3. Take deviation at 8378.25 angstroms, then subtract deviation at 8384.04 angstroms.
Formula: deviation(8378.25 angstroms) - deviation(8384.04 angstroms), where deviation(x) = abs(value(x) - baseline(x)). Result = -0.2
